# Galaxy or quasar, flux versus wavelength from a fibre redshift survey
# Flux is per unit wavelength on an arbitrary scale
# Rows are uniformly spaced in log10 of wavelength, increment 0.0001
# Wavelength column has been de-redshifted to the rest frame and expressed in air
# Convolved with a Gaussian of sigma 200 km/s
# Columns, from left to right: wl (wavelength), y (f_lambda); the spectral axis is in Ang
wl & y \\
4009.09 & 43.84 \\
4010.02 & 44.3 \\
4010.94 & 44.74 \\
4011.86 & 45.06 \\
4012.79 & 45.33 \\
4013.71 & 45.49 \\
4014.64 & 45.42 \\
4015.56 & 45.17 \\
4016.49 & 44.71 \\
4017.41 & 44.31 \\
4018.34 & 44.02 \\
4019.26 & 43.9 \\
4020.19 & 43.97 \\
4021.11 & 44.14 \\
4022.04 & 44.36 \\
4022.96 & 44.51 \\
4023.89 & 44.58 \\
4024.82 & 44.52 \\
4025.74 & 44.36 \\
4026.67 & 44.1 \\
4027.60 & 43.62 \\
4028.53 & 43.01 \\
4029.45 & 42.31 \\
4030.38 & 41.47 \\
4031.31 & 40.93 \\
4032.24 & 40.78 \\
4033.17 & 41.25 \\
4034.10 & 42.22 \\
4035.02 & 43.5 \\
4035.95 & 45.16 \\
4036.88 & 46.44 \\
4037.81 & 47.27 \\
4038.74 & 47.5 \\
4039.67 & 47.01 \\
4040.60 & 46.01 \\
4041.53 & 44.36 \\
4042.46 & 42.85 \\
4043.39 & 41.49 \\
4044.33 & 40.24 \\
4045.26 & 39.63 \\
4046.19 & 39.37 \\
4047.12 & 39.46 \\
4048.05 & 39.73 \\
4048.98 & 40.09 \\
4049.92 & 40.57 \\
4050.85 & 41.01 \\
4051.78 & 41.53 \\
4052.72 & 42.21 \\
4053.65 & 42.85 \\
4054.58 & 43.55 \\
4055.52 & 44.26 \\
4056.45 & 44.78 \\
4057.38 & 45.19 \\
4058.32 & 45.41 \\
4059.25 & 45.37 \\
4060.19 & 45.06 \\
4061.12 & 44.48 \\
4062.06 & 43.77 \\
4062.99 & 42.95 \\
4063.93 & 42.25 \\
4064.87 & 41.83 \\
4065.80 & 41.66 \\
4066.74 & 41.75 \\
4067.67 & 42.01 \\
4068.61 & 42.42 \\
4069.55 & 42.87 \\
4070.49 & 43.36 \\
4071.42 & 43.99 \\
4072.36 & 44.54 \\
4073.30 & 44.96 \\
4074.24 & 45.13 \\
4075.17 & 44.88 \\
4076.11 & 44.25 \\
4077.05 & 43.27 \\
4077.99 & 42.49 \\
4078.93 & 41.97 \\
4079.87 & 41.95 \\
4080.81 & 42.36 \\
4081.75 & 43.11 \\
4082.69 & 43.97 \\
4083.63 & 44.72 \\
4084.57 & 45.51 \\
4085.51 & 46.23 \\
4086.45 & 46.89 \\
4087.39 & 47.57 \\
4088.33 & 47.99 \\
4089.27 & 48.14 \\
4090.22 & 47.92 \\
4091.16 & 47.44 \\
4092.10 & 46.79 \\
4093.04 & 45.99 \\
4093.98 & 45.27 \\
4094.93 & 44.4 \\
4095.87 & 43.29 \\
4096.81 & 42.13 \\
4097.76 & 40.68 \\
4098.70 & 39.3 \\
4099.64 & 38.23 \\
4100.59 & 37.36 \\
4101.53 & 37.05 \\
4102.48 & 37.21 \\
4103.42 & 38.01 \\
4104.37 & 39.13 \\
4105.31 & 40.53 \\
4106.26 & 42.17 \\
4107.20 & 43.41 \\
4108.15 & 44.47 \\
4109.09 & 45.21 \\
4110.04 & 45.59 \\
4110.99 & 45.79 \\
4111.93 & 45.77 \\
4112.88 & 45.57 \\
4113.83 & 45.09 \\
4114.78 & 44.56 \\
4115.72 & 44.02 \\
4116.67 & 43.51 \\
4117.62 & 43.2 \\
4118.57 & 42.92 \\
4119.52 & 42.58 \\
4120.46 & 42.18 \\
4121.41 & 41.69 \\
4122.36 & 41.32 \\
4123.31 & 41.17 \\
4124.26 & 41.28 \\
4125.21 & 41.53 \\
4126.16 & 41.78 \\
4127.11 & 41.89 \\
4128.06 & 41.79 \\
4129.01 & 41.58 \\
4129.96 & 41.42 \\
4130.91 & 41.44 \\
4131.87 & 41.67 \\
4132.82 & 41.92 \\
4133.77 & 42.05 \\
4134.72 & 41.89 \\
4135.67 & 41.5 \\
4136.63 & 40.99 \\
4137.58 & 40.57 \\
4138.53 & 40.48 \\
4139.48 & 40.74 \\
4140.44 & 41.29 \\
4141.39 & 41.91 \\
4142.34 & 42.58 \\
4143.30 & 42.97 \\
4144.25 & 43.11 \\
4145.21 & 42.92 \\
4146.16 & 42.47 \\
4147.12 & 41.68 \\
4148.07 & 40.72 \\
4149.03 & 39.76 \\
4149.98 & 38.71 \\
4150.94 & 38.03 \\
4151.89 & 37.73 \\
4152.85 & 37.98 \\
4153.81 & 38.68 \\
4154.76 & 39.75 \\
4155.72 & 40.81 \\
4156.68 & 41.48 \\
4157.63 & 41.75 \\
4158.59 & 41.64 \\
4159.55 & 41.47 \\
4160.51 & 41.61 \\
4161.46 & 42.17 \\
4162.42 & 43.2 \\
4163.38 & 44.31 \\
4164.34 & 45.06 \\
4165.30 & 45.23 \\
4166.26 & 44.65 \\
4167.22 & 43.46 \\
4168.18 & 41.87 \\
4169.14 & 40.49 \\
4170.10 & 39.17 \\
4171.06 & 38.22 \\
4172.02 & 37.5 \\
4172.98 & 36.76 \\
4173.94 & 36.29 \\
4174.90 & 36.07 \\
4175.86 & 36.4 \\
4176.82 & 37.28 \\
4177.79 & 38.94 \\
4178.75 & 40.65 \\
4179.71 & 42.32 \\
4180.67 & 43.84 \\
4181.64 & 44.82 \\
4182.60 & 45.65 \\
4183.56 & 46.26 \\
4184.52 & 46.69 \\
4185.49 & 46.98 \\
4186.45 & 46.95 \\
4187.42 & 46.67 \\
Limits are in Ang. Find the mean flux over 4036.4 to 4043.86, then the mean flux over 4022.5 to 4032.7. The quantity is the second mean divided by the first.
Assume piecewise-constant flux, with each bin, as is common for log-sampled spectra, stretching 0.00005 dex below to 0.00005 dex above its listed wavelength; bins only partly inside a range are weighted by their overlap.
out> 0.95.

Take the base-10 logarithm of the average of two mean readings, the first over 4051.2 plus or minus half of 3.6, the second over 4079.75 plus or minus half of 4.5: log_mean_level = 1.62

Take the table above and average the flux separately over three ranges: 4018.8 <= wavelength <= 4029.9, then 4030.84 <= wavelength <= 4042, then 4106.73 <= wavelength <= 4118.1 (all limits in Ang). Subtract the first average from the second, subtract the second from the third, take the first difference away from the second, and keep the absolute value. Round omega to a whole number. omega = 0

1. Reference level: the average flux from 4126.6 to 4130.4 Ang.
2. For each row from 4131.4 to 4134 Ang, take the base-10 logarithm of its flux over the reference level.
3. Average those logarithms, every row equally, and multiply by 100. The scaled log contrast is 0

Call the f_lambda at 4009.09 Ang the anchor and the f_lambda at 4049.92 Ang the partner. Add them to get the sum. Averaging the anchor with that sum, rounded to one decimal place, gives 64.1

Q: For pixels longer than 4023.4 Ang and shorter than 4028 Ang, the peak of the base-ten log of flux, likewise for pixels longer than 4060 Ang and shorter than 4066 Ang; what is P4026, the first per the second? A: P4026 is 1.00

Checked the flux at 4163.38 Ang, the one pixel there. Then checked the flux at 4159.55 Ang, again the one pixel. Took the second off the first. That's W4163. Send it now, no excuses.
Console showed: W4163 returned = 2.8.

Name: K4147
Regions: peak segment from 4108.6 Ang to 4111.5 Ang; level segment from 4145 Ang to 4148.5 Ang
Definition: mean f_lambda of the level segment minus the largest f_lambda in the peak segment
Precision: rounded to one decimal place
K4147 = -3.8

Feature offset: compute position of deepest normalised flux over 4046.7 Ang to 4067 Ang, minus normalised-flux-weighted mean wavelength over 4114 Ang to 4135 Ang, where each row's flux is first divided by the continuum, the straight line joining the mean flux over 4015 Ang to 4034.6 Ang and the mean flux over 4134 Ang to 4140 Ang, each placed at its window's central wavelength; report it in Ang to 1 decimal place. -77.5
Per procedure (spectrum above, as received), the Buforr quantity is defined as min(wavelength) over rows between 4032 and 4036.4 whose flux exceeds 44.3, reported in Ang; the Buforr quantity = 4035.95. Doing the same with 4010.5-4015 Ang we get 4010.94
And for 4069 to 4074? 4072.36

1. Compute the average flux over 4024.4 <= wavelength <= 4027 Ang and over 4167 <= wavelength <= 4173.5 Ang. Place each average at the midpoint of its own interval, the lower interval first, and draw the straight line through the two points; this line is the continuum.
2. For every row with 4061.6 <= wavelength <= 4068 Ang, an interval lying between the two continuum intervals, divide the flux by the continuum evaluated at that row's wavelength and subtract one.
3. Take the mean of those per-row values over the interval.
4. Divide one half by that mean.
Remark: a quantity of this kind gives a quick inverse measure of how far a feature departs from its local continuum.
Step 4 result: -29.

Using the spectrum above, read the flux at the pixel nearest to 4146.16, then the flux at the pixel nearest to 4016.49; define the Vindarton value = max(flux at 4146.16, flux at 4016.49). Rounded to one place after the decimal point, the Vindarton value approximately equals 44.7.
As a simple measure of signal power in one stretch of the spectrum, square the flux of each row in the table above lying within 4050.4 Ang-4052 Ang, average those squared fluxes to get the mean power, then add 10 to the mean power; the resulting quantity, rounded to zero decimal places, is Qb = 1713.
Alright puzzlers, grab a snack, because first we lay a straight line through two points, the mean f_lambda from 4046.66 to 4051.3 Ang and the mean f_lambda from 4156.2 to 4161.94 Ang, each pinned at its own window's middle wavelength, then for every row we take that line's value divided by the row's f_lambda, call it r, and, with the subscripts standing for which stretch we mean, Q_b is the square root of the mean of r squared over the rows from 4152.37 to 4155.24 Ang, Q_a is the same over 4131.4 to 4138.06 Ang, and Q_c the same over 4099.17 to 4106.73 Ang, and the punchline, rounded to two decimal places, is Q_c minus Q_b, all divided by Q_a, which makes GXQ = -0.01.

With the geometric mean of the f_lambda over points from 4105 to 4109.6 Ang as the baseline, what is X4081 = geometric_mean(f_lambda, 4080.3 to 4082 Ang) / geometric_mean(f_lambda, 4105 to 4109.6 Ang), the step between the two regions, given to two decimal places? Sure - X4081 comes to 0.99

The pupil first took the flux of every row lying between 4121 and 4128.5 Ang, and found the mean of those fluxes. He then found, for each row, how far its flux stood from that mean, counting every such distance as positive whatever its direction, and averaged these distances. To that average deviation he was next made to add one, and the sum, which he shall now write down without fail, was 1.2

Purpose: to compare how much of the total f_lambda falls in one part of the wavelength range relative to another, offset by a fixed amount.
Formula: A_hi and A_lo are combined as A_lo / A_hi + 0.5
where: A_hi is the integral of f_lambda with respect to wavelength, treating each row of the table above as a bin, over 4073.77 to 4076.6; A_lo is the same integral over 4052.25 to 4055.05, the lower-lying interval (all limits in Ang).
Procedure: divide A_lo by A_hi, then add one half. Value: 1.45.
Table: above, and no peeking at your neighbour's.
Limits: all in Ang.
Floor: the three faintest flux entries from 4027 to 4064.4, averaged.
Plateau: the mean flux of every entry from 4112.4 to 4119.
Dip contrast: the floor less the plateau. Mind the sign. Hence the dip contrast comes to -4.6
